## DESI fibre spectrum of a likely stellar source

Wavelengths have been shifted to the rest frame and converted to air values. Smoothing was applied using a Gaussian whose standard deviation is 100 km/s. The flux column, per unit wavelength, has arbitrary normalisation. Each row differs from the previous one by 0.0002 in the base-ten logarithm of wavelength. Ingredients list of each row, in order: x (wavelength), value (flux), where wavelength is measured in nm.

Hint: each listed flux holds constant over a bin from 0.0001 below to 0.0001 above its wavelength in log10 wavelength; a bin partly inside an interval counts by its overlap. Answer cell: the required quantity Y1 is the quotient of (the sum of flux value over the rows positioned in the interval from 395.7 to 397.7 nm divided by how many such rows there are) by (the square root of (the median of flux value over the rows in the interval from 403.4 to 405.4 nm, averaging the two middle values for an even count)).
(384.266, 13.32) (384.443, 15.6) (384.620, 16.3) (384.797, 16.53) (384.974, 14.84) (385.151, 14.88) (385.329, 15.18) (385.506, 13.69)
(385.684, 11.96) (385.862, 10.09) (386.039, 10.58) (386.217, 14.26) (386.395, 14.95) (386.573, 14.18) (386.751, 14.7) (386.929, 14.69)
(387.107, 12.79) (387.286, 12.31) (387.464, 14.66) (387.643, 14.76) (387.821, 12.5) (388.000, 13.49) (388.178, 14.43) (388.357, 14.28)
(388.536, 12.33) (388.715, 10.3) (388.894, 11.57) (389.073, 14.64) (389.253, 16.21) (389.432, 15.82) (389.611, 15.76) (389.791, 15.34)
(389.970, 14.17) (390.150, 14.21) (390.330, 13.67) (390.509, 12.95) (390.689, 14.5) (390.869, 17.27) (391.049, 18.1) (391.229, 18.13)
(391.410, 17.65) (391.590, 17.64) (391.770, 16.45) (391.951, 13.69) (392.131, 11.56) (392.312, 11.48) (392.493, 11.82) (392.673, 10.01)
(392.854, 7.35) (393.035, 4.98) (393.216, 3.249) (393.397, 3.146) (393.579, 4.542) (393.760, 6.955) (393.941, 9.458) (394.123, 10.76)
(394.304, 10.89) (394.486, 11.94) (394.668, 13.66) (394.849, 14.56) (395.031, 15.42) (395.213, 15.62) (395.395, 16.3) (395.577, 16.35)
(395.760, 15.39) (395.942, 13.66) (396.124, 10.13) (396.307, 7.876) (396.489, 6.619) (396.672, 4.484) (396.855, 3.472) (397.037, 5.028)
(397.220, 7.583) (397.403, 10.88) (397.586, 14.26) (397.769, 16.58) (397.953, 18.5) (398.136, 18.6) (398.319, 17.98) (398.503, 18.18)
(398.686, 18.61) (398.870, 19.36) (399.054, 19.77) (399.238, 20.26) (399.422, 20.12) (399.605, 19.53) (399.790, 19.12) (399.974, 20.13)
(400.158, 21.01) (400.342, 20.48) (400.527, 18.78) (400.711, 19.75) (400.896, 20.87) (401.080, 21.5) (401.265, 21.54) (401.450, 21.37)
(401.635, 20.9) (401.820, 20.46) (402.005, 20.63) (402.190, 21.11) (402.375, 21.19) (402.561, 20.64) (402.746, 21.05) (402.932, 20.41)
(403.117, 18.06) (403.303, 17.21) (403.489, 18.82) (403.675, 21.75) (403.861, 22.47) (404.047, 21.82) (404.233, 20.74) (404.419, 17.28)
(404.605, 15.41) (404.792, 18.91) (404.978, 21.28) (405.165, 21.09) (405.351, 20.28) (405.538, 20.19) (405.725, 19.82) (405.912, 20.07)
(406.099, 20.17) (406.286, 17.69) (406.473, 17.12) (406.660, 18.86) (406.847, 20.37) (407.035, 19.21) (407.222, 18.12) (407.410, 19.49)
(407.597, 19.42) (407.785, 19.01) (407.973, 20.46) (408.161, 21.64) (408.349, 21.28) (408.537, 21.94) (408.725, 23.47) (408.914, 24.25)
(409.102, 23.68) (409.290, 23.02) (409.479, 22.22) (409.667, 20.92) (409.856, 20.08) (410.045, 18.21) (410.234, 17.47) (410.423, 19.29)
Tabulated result 2.0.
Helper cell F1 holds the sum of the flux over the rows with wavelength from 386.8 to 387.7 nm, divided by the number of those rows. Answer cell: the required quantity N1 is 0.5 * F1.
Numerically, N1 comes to 6.9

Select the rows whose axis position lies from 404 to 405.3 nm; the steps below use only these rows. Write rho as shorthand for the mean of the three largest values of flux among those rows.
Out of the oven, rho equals 21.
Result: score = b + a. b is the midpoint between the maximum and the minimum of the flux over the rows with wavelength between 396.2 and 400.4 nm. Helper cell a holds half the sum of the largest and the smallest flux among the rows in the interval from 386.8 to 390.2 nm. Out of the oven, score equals 25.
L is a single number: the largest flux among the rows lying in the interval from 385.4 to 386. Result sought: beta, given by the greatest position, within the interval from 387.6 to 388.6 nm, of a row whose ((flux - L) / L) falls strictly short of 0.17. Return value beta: 388.536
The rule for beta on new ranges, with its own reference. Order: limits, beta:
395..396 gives 395.942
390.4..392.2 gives 392.131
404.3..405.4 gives 404.605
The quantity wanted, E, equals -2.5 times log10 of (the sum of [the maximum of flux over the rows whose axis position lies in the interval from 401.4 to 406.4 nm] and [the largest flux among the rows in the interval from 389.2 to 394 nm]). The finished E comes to -4.02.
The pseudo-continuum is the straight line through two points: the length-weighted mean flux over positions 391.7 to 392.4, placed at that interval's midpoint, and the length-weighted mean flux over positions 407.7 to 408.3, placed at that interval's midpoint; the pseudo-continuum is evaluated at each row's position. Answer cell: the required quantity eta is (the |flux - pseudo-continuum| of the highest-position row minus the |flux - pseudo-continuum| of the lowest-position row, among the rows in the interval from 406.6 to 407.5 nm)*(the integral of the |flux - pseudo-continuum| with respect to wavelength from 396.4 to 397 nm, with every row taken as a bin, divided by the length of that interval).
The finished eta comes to -3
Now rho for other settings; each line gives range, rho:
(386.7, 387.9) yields 15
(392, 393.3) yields 12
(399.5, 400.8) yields 21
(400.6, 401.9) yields 21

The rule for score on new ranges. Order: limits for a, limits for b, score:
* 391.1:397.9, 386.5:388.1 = 24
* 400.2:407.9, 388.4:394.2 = 30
